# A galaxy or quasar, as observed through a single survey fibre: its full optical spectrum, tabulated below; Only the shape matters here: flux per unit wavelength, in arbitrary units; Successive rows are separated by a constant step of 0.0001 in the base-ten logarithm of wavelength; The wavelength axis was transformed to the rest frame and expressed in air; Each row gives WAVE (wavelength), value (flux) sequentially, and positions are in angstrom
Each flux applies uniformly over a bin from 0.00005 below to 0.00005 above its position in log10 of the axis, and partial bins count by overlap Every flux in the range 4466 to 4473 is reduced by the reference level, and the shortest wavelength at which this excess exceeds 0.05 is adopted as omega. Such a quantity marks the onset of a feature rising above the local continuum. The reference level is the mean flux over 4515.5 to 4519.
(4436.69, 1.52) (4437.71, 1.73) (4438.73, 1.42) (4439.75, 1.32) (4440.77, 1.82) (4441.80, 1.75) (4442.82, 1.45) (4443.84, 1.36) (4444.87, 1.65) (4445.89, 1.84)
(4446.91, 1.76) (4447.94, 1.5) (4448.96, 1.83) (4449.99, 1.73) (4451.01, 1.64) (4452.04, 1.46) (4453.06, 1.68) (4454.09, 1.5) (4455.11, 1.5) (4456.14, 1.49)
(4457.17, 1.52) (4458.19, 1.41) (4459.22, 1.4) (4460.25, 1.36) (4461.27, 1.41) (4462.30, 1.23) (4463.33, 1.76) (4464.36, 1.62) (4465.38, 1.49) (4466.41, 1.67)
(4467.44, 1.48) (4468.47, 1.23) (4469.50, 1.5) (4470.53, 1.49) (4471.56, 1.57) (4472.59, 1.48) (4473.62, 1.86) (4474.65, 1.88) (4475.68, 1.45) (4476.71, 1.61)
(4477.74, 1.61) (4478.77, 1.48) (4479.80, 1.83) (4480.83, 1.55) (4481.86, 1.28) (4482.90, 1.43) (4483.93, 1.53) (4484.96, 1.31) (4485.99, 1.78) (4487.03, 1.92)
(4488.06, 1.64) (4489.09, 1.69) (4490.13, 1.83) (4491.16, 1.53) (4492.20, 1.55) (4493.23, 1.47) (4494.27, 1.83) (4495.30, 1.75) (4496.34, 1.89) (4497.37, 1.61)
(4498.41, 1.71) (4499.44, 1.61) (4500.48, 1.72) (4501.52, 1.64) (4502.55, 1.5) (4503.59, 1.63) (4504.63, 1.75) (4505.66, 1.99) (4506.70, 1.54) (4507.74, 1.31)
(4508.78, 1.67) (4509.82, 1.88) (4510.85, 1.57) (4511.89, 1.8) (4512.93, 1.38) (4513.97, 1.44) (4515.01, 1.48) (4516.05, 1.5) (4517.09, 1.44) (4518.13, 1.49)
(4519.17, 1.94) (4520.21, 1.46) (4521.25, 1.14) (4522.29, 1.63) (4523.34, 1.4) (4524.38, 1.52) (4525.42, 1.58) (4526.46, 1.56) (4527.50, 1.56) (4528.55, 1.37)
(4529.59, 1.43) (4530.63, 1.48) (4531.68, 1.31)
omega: 4466.41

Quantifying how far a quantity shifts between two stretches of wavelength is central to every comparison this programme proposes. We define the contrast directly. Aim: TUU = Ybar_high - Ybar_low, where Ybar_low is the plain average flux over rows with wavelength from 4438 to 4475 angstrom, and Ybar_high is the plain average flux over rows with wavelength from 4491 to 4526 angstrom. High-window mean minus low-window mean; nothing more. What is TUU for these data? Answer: 0.04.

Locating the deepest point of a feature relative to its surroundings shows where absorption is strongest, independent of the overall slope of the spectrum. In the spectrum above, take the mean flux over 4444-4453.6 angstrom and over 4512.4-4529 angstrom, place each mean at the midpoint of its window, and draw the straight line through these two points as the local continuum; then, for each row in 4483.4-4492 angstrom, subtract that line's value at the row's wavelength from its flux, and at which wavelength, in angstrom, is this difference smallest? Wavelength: 4484.96 angstrom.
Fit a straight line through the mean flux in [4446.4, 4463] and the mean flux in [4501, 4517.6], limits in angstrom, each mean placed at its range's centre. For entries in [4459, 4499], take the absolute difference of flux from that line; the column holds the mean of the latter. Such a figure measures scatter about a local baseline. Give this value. 0.148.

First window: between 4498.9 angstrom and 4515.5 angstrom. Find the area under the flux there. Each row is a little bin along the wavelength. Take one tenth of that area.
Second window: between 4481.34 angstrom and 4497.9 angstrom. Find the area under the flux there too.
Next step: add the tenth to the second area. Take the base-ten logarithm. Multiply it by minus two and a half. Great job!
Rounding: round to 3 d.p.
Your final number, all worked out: -3.679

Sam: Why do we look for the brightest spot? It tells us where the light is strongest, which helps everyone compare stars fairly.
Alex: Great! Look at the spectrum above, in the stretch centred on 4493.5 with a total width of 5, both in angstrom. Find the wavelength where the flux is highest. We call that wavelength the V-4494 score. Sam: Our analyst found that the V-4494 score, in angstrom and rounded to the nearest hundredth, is 4494.27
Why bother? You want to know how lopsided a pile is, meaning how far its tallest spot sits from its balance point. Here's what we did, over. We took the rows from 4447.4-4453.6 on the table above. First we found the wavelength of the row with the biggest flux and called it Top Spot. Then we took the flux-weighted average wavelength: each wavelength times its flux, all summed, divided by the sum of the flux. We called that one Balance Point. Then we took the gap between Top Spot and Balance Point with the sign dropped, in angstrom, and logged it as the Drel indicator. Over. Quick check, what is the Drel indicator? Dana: 1.5 angstrom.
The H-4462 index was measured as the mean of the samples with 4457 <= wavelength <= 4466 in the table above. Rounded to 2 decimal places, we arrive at 1.47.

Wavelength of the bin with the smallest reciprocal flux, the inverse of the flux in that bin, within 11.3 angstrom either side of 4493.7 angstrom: 4487.03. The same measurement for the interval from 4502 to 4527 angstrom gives 4505.66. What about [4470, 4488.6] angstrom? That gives 4487.03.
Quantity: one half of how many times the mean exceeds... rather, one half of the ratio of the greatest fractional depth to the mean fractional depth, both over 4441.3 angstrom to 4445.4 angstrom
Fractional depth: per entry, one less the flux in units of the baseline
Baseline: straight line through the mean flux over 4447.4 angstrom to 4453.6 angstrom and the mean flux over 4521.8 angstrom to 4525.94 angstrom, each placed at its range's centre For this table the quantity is 1.5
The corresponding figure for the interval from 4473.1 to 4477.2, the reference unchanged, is -0.8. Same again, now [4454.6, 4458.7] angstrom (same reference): 0.7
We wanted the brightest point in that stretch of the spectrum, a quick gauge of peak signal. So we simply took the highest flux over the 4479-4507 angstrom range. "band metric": 1.99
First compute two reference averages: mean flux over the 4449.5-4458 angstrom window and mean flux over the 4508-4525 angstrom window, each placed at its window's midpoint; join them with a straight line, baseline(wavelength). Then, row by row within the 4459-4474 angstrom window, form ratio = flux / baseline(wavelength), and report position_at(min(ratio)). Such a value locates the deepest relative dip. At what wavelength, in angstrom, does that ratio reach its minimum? 4462.30 angstrom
